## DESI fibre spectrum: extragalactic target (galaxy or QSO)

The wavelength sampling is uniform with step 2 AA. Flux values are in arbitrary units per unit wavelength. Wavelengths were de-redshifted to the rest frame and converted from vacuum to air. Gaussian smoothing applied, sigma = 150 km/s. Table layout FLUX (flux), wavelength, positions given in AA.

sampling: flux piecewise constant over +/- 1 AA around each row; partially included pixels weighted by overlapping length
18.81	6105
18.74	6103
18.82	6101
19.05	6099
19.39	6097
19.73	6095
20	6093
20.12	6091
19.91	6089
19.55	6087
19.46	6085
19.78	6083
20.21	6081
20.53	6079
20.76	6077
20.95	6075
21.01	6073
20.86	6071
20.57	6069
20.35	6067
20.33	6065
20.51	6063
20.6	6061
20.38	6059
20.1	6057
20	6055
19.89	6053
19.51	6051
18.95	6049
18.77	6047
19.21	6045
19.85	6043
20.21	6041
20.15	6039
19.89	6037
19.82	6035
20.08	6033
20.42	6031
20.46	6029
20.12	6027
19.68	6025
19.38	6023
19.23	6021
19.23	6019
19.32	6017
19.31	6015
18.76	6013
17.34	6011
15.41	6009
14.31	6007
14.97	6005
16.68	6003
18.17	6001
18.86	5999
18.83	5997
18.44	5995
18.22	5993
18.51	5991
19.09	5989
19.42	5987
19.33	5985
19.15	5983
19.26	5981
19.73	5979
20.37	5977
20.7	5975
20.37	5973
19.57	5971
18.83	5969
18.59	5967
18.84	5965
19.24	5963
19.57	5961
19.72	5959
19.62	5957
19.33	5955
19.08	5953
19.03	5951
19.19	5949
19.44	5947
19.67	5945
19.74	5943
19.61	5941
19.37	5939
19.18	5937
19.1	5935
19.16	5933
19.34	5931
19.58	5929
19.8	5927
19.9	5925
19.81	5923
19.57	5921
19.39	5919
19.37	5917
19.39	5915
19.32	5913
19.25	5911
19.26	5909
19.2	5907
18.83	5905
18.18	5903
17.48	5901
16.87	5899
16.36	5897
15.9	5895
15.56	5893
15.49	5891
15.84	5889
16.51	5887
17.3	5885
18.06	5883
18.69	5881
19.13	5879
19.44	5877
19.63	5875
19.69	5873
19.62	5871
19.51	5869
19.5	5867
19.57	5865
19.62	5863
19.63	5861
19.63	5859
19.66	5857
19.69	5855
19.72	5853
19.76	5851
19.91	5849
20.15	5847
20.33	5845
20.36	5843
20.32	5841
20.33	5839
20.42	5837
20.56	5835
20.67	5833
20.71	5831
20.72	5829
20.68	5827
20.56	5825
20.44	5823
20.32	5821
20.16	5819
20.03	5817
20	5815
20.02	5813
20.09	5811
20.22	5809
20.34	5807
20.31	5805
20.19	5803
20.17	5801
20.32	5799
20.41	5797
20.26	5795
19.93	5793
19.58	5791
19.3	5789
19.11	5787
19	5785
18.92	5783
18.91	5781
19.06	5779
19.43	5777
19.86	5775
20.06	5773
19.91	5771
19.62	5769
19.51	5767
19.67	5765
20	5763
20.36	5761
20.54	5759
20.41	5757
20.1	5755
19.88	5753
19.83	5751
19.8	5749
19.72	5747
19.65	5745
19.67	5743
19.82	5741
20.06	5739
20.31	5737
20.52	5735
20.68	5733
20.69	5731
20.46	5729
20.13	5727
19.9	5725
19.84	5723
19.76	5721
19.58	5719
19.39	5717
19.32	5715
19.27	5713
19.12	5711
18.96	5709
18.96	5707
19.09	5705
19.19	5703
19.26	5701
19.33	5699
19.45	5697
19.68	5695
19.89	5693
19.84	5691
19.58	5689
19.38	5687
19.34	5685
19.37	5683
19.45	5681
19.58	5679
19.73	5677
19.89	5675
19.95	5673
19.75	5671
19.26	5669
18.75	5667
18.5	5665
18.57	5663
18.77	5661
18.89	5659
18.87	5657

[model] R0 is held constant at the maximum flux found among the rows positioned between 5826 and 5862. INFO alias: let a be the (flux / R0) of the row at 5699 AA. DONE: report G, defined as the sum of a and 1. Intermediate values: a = 0.93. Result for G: 1.93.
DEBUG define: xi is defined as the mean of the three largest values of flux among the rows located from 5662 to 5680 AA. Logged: 19.9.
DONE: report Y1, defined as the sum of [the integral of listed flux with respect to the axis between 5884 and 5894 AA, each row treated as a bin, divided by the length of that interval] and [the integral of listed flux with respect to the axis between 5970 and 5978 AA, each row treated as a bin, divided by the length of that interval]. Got 36.4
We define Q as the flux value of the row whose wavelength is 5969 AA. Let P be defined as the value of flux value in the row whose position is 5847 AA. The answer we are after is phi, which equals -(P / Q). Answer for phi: -1.07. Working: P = 20.15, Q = 18.83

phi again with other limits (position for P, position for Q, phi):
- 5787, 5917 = -0.99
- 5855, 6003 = -1.18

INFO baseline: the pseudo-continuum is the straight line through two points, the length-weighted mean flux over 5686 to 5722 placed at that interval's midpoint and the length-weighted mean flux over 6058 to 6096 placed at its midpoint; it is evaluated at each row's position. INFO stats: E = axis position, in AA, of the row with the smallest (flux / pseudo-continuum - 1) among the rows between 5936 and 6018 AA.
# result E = 6007 AA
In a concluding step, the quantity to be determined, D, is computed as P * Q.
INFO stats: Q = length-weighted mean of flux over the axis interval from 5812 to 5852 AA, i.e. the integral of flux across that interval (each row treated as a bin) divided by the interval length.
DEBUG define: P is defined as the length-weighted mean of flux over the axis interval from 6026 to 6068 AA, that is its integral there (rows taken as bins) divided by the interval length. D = 406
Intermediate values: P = 20.0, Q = 20.3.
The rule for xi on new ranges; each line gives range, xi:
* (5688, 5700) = 19.8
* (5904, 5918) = 19.4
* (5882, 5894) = 17.3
